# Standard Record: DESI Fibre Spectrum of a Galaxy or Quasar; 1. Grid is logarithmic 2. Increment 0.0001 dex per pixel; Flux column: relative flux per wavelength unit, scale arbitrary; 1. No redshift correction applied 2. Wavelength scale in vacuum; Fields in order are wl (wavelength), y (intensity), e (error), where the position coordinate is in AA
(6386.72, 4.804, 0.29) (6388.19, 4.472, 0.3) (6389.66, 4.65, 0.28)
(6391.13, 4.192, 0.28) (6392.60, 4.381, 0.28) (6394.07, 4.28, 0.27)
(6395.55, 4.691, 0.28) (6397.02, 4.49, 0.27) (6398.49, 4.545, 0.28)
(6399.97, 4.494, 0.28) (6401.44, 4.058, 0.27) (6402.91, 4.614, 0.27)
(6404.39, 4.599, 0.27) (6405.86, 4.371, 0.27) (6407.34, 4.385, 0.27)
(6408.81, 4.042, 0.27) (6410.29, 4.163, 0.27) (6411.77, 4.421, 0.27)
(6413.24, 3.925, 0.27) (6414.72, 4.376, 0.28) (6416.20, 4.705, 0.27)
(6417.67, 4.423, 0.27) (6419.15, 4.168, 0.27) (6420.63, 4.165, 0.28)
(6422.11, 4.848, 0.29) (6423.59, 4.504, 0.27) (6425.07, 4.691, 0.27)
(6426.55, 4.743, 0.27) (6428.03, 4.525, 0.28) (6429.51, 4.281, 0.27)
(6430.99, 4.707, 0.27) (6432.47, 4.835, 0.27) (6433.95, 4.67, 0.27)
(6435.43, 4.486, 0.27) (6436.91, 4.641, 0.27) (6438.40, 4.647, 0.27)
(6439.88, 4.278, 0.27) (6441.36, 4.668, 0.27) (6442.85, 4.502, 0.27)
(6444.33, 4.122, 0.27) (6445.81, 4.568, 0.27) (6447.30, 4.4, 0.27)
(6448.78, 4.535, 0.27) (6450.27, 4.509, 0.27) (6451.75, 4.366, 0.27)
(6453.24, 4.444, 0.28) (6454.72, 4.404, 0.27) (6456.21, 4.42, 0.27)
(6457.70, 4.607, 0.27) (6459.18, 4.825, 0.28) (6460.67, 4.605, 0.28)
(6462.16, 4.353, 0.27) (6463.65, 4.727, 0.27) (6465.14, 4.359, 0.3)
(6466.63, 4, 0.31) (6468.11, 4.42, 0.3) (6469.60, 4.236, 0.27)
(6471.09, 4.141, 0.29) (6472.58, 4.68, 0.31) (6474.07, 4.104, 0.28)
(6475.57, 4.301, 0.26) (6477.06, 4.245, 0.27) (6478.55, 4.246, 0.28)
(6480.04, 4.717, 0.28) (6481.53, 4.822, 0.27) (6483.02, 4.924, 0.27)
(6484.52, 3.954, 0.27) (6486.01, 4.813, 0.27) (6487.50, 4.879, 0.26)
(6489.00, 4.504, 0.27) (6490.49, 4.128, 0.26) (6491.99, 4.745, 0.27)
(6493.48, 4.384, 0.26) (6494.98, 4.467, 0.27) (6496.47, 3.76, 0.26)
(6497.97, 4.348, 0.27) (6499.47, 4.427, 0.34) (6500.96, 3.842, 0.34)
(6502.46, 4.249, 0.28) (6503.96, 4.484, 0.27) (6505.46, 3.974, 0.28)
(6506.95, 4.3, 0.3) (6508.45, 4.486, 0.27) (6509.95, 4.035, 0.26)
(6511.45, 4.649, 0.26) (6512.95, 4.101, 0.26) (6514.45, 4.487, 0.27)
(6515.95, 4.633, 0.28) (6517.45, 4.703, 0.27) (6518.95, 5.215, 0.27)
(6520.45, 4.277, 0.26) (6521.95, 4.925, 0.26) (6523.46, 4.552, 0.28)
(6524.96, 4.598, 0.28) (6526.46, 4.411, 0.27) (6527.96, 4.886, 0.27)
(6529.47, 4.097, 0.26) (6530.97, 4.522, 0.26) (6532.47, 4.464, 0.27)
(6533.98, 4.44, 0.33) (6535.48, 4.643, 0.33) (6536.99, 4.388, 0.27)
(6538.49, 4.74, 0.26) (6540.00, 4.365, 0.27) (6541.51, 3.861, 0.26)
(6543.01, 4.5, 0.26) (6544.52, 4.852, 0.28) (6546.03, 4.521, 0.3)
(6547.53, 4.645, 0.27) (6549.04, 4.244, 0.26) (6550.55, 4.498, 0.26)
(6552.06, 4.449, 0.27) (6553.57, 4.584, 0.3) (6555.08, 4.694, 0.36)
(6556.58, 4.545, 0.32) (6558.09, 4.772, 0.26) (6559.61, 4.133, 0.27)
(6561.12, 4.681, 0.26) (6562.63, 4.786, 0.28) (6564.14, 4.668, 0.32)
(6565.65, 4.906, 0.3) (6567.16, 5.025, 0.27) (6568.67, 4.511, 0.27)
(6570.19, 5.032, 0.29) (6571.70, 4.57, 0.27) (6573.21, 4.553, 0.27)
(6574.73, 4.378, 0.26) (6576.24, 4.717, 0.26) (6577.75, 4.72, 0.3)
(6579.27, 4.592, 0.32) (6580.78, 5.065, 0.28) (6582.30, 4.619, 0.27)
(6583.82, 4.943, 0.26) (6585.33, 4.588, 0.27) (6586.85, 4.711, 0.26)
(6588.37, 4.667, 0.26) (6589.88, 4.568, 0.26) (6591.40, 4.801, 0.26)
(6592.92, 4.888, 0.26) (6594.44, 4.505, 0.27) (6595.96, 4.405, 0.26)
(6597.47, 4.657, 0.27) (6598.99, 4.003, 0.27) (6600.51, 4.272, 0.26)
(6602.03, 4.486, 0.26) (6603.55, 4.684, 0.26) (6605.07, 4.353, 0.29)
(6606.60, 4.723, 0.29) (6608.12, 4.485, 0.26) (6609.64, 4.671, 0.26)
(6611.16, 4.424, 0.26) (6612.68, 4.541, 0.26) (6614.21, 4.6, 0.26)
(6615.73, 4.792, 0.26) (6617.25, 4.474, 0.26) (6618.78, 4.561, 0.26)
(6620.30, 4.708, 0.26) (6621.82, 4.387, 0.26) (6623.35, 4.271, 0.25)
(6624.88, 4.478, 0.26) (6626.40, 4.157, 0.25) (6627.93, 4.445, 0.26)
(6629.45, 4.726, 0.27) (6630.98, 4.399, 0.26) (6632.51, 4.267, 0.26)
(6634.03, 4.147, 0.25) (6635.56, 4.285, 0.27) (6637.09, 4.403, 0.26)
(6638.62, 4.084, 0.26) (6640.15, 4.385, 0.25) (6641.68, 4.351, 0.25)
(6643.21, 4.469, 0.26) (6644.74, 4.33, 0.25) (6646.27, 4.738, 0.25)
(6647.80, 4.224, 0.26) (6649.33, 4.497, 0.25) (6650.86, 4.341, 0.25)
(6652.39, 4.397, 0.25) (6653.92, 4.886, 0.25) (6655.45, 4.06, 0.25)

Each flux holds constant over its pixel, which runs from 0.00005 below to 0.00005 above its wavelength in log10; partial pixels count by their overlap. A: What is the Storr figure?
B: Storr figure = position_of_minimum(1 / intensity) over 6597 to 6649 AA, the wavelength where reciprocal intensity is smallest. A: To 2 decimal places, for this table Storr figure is 6615.73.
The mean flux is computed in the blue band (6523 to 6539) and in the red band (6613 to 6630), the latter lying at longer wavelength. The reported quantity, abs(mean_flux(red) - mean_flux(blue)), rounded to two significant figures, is 0.013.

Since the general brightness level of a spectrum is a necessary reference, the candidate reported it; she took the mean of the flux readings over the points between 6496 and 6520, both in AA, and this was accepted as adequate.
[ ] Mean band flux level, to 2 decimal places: 4.36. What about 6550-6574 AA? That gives 4.65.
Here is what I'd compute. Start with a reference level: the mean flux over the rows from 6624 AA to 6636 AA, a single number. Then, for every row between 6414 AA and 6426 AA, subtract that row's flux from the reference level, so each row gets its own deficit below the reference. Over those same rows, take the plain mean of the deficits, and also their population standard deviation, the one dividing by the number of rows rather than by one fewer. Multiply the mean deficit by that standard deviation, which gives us -0.029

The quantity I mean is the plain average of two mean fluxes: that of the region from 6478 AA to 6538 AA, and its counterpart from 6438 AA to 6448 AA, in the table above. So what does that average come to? 4.46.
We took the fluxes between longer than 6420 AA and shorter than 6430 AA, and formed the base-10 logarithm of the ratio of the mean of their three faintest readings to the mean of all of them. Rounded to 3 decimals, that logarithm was -0.022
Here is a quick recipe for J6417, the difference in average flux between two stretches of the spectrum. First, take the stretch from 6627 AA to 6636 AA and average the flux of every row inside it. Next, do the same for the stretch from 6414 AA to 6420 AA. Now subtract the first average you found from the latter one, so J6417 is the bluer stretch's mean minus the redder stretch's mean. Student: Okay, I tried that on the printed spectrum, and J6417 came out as 0.04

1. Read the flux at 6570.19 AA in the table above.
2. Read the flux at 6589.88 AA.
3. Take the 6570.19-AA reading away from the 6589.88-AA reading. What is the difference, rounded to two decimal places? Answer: -0.46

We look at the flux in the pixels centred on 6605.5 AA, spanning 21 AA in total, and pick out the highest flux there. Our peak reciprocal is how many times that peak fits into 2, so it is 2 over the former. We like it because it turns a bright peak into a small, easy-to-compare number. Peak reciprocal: 0.417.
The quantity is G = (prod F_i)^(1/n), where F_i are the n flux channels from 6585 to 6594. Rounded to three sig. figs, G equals 4.70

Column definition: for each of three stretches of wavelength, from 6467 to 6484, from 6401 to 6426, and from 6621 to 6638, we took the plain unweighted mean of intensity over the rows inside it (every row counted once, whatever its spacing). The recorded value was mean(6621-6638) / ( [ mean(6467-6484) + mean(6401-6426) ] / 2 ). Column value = 0.99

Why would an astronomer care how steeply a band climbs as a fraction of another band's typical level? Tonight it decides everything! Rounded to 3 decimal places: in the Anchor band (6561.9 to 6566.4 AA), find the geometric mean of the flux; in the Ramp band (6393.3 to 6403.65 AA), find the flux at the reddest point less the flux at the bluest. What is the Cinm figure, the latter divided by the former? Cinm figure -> 0.070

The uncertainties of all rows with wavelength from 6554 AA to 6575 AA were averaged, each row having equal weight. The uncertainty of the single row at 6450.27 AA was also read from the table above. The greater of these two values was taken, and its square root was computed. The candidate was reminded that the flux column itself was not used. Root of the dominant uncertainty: 0.535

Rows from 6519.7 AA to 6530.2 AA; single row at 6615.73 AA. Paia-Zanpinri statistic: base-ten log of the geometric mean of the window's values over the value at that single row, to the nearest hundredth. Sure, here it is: -0.02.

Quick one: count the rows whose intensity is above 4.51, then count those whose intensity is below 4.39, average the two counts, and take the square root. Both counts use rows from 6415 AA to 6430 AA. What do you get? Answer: 2.0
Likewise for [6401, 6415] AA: 2.1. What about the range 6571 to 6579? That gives 1.6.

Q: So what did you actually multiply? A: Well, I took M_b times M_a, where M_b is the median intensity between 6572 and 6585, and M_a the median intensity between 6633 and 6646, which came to 20.3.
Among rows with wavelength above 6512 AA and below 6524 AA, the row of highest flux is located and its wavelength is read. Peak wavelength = 6518.95 AA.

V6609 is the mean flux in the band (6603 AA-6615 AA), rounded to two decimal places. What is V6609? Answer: 4.56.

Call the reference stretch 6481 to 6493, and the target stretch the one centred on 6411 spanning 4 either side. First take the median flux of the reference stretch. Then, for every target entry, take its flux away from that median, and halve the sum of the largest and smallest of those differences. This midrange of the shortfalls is 0.61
